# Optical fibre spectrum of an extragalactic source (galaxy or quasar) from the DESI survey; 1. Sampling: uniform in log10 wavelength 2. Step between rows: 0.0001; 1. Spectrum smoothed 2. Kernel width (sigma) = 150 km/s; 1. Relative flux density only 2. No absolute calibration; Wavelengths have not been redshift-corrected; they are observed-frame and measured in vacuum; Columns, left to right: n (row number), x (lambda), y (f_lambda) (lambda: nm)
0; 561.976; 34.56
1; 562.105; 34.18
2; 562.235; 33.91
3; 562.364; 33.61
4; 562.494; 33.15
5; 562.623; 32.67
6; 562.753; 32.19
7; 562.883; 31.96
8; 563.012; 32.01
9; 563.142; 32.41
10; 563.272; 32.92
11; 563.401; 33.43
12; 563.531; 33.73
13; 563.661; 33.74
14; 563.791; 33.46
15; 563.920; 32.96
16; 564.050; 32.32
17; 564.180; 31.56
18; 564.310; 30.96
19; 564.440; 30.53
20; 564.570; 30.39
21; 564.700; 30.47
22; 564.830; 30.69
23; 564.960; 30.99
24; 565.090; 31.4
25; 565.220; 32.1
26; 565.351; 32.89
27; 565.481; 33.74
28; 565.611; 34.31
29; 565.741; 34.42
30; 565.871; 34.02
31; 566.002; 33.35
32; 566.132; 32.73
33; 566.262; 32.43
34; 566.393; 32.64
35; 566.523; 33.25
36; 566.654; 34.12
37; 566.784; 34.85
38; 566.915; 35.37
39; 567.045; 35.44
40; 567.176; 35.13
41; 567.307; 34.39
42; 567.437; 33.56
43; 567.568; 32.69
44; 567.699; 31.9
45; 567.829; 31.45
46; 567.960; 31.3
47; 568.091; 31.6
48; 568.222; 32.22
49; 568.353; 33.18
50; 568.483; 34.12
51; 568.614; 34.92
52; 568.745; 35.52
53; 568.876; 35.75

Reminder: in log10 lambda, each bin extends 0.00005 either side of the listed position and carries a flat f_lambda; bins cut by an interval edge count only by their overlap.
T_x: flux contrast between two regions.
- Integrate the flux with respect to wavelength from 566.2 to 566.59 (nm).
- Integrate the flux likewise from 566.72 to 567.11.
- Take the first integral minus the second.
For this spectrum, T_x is -1.0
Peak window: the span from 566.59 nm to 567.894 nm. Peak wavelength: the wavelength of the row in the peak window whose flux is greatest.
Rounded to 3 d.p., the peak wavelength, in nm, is 567.045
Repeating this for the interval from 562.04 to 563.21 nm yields 562.105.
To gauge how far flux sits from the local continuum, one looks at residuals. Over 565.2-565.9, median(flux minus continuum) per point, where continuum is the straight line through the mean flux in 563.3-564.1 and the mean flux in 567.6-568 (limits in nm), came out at 1.4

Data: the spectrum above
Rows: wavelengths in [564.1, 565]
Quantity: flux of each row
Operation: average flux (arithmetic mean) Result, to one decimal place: 30.8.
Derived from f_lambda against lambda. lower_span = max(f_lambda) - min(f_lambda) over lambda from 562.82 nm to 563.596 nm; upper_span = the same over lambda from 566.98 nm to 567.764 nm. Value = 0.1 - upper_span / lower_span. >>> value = -1.9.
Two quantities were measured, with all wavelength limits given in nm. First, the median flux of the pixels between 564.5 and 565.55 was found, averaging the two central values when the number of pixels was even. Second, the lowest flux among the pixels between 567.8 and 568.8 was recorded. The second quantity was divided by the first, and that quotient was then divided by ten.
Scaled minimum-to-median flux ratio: 0.100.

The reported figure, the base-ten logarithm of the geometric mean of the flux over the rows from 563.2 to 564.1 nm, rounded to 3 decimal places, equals 1.521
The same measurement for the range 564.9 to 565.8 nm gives 1.516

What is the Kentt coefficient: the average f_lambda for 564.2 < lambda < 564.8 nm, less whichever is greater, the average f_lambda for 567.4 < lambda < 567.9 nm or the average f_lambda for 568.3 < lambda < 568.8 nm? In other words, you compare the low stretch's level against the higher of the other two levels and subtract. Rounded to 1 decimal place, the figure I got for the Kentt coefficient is -3.8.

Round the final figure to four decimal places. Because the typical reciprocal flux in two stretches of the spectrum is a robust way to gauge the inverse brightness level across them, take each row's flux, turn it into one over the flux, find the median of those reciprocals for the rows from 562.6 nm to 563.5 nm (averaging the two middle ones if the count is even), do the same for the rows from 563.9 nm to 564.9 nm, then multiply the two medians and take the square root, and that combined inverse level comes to 0.0316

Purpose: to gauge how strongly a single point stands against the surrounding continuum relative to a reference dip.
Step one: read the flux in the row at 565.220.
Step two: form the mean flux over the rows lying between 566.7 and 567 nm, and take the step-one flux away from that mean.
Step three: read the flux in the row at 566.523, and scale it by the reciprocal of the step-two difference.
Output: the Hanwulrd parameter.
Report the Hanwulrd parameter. 11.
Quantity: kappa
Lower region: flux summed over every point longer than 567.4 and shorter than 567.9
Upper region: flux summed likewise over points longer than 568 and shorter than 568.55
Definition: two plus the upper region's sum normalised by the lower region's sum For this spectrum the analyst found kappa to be 3.01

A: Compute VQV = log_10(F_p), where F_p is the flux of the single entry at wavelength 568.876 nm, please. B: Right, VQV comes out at 1.55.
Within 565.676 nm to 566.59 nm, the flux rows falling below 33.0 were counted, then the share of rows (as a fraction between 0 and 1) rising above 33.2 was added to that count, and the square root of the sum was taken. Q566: 1.89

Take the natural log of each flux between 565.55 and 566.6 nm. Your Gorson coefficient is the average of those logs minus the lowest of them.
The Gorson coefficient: 0.029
